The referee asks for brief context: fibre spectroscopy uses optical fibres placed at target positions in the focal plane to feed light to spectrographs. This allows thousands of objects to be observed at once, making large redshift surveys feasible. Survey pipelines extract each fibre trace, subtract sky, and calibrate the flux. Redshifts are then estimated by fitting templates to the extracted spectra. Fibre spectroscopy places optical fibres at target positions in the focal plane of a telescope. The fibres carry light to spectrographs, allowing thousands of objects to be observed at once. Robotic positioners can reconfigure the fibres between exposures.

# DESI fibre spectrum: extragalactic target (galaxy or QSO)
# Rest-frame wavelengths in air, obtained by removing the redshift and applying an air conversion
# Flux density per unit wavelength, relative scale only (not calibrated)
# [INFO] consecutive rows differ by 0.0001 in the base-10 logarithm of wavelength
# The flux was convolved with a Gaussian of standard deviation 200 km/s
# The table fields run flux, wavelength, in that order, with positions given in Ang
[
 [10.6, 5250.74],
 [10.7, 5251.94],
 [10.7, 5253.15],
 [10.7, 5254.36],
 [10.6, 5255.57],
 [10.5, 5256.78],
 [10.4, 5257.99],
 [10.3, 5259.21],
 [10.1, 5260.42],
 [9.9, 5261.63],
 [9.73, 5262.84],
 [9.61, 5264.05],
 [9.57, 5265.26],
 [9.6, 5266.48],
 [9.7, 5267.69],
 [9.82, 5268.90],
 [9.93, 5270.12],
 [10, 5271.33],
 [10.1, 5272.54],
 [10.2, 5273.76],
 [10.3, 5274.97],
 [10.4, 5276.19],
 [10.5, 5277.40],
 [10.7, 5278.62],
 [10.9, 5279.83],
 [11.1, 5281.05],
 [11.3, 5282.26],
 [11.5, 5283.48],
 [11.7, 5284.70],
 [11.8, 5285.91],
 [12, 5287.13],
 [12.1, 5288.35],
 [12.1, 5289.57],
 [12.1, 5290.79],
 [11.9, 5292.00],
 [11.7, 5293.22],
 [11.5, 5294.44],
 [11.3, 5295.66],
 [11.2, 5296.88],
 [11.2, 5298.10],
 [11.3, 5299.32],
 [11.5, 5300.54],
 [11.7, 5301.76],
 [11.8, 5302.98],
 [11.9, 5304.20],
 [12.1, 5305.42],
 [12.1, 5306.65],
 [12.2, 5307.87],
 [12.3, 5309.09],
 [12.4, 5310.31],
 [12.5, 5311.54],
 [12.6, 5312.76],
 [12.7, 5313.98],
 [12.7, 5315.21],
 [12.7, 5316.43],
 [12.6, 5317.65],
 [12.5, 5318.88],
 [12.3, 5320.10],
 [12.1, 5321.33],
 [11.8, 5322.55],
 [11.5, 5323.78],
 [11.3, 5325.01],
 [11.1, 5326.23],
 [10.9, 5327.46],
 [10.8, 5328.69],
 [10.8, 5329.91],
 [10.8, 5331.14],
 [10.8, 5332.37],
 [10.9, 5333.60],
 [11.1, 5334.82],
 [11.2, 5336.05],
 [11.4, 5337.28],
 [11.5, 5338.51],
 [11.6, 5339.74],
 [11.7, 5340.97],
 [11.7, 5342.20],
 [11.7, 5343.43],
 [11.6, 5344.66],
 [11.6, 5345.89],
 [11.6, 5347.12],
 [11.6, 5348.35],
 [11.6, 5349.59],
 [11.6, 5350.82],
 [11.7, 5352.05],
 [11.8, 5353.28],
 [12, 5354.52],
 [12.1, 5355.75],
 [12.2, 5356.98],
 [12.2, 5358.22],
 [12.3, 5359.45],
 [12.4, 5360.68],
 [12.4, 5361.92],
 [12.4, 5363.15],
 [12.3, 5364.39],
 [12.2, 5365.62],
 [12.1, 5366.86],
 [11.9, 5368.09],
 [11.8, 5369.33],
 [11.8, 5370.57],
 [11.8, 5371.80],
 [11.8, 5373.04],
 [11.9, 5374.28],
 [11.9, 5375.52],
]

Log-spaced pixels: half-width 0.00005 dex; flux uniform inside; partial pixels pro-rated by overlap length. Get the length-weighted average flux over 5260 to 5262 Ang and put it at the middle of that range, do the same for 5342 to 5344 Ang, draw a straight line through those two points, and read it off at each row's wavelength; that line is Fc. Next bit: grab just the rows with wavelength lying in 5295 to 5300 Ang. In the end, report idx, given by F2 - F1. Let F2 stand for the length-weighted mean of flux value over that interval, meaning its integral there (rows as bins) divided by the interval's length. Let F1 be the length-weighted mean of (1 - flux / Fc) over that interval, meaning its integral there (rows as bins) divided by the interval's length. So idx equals 11.3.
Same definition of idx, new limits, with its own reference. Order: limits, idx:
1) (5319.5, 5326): 11.8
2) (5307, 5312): 12.5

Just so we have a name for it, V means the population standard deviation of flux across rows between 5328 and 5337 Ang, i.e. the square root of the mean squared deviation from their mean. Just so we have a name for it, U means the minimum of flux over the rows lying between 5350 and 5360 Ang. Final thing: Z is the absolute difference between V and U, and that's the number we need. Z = 11.4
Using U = 11.6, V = 0.16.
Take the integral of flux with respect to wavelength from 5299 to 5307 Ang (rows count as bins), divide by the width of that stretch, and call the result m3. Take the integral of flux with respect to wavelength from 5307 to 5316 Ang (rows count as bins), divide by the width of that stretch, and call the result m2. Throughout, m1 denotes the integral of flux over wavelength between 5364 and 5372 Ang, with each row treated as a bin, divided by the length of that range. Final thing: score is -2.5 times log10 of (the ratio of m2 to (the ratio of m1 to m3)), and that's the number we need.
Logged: -2.72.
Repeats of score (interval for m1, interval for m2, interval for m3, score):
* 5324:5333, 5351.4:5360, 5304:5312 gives -2.82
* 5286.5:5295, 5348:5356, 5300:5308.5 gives -2.67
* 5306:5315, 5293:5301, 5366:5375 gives -2.59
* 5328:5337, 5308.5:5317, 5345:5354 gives -2.81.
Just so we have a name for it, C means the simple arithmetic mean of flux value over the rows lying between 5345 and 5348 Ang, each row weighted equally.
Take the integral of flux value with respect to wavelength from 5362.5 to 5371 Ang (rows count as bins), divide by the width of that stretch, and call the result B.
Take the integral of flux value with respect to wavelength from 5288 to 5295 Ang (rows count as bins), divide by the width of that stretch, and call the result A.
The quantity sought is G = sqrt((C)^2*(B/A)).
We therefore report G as 11.7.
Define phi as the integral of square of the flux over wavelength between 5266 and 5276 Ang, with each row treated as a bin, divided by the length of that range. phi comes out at 100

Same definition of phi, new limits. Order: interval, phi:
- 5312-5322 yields 157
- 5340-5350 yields 135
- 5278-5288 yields 130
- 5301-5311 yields 145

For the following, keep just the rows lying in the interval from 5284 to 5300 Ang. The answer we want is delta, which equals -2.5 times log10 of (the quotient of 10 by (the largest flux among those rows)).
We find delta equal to 0.21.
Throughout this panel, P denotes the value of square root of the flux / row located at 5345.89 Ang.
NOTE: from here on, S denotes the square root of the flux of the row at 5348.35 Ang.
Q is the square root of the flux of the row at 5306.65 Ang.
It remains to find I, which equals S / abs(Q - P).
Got 47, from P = 3.41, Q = 3.48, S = 3.406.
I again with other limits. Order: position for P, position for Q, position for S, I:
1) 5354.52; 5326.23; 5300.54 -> 26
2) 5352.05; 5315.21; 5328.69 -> 23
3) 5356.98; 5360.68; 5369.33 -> 120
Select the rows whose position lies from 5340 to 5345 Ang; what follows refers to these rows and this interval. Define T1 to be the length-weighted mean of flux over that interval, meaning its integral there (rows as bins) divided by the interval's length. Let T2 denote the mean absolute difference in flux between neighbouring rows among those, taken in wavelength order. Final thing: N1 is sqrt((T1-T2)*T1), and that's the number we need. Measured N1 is 11.7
